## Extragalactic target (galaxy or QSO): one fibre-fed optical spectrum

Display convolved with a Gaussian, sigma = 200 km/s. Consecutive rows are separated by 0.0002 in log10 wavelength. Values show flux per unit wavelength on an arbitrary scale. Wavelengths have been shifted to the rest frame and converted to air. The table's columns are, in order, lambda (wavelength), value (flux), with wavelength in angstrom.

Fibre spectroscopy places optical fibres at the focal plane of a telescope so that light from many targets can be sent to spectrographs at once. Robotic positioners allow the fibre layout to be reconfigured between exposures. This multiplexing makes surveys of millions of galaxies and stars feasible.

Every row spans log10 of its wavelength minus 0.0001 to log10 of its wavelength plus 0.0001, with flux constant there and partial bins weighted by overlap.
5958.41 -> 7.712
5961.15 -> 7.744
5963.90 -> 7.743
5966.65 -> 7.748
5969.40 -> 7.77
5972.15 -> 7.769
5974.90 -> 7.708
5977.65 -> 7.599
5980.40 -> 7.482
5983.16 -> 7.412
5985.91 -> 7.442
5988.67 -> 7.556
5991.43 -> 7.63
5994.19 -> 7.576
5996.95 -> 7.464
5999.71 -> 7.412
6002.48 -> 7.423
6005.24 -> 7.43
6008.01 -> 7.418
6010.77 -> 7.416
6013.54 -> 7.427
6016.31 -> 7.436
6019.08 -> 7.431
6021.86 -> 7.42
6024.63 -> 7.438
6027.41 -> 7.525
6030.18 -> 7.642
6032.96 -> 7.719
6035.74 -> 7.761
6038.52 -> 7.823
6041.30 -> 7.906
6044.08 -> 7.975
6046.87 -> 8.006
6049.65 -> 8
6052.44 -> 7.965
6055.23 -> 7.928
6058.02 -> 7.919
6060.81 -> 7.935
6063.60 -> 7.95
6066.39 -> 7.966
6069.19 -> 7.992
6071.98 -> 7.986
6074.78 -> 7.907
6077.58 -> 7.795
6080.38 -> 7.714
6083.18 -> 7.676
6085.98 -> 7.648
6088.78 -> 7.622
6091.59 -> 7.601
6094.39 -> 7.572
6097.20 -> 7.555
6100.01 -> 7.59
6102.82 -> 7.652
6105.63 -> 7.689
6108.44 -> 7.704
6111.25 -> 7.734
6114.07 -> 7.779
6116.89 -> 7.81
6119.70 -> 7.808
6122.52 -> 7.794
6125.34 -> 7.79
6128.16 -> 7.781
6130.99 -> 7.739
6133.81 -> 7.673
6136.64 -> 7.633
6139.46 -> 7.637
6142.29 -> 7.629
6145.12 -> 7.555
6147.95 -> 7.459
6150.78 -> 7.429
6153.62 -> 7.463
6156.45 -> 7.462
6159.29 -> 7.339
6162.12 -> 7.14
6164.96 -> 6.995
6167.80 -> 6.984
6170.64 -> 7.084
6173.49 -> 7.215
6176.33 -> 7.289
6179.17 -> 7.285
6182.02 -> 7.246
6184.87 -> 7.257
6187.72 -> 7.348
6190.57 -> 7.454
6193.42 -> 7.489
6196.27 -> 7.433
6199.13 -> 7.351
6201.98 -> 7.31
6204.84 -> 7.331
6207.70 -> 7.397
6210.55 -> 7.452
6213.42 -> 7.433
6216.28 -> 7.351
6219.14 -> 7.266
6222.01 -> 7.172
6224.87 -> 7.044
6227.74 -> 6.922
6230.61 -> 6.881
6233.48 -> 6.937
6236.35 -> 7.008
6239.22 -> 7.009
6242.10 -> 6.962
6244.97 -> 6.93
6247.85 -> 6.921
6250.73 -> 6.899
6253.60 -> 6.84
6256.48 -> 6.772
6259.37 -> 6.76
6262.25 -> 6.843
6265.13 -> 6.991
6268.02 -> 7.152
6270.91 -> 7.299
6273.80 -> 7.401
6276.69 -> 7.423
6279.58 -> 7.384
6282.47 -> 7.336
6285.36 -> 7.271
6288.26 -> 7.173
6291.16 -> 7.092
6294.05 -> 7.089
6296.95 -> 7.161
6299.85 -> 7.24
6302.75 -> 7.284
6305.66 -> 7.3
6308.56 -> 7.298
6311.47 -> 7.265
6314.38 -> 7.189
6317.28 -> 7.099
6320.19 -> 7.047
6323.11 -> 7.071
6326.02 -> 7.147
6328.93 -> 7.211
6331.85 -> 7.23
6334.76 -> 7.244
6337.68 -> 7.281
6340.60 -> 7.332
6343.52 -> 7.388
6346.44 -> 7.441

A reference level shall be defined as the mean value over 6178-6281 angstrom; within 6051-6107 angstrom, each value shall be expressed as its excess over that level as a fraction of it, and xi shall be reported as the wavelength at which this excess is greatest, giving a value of 6069.19 angstrom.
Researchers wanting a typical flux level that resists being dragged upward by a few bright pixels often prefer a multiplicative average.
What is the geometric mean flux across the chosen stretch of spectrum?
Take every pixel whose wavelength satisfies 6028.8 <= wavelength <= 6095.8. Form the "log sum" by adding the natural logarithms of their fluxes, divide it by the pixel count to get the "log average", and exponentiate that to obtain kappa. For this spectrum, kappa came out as 7.8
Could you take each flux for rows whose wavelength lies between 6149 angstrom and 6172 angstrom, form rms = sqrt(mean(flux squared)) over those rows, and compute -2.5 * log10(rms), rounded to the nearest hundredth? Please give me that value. -2.15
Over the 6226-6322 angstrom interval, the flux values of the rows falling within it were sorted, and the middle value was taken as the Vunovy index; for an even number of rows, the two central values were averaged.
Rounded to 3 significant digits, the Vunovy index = 7.09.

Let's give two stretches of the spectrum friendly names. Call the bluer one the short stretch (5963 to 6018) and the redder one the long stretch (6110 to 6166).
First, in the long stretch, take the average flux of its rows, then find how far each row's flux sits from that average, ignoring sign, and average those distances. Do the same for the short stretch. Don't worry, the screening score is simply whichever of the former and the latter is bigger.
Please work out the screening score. 0.18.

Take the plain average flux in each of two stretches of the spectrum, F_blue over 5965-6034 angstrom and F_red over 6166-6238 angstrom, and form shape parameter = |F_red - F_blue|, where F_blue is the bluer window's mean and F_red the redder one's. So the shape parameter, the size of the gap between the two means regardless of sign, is 0.3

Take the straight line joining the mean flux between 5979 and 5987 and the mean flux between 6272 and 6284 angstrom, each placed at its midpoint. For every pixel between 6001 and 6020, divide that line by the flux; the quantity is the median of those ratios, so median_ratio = 1.00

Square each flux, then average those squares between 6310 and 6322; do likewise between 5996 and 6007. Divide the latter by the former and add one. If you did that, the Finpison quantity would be 2.08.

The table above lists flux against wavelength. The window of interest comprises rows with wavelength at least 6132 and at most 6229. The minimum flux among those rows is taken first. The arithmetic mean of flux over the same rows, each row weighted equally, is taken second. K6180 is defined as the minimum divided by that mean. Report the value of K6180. 0.94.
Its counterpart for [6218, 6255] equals 0.98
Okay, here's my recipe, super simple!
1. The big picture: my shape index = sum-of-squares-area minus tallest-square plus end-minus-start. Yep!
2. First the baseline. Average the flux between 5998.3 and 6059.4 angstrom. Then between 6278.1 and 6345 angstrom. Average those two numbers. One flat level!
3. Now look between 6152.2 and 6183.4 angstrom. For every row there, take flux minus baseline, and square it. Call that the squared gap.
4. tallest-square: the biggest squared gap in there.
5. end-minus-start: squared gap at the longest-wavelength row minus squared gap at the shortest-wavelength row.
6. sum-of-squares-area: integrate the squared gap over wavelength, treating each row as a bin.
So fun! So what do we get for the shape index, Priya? 2.0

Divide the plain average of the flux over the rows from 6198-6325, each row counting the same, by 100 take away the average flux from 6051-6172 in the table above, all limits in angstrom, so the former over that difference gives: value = 0.0774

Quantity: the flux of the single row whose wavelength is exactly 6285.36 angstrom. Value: 7.271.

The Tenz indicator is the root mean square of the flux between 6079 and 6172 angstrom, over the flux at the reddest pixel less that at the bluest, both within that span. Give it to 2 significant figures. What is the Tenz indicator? -12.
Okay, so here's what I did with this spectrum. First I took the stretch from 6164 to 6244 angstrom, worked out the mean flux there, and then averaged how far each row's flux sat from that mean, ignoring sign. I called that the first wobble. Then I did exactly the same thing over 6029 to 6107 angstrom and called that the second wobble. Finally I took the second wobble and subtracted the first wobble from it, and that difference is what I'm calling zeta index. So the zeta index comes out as -0.02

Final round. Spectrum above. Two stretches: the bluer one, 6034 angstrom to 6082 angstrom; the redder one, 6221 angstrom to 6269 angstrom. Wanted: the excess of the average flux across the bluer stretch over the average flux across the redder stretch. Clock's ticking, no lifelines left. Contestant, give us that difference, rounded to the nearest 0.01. 0.97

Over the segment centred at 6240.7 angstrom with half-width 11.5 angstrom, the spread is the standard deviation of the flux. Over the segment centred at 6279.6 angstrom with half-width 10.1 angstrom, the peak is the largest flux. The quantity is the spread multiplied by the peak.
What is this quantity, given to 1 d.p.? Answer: 0.3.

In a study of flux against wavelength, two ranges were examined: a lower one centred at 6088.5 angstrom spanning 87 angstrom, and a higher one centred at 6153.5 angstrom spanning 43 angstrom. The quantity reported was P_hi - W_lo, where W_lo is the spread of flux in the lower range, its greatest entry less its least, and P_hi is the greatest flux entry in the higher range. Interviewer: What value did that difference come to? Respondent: 7.22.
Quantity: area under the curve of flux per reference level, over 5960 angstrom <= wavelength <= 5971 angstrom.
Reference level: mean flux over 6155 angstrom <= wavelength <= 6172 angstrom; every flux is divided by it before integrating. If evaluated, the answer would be 12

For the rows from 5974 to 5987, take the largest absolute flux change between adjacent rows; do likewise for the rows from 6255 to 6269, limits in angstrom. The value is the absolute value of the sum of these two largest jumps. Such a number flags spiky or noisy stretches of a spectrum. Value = 0.28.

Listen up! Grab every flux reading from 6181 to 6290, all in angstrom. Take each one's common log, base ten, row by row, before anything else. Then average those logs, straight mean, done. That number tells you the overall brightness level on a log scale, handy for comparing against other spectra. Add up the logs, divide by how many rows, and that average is 0.855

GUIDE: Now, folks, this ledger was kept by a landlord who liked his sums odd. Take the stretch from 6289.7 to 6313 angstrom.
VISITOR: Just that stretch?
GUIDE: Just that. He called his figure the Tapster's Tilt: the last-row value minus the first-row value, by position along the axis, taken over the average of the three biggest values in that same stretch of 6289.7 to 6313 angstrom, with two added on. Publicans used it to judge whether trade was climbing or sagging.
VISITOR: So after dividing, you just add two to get 2.02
